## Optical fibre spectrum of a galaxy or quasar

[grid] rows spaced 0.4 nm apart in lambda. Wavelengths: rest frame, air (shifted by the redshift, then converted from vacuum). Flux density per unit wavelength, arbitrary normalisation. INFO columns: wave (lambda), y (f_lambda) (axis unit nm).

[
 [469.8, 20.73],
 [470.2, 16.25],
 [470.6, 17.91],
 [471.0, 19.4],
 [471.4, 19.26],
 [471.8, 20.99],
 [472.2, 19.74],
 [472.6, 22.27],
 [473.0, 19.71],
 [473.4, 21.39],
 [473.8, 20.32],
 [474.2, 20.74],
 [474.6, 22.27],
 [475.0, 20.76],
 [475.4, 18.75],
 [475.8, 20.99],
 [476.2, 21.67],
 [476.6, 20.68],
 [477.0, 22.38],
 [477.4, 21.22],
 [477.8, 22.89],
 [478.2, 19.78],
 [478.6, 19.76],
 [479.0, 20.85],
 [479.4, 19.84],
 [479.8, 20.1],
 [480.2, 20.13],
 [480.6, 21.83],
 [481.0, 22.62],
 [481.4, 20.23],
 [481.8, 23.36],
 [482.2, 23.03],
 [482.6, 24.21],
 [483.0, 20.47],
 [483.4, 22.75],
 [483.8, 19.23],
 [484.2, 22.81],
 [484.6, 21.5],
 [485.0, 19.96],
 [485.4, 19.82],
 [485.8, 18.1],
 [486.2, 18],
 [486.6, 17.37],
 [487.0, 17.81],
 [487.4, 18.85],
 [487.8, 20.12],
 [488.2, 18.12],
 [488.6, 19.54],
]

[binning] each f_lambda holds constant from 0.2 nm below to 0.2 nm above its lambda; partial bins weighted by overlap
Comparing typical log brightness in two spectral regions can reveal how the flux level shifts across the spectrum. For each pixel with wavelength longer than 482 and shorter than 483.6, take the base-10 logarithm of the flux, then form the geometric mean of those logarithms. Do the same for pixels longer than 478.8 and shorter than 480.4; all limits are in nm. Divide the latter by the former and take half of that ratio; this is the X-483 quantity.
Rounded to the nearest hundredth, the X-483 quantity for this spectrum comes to 0.48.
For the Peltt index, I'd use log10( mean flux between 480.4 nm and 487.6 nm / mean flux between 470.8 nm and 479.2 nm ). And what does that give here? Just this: 0.00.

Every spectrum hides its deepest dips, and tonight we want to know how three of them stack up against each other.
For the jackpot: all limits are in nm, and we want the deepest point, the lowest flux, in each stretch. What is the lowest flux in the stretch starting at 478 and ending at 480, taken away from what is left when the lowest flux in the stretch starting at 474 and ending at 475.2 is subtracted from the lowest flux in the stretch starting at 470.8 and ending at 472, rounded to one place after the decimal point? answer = -21.2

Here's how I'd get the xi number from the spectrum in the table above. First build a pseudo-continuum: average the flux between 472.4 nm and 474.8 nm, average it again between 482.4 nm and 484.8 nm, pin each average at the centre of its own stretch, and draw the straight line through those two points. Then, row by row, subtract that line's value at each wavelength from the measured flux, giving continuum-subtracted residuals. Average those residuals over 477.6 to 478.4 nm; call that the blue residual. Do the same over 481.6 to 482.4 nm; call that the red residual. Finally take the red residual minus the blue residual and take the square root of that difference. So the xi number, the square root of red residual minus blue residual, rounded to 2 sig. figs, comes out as 1.3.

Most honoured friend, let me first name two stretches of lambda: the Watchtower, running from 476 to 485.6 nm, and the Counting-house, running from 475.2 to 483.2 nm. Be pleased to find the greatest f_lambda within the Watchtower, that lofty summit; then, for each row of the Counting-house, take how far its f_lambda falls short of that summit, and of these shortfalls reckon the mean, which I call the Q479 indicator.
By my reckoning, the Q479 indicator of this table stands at 3.0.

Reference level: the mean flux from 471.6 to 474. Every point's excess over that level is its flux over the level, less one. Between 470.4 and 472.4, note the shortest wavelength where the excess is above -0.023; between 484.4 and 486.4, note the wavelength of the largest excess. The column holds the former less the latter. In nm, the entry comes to -12.80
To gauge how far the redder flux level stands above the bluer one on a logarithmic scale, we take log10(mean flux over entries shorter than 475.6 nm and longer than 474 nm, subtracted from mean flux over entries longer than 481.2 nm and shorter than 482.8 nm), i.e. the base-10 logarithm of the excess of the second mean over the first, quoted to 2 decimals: 0.32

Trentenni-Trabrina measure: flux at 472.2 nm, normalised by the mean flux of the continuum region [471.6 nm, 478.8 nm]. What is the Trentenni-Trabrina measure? 0.94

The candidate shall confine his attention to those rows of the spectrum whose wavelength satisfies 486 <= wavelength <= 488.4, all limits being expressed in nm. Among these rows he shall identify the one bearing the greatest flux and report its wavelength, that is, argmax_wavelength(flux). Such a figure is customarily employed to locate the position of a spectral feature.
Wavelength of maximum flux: 487.8 nm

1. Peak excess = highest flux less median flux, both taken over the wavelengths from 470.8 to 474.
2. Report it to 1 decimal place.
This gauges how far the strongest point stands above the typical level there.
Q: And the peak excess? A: 2.2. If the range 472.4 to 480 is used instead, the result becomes 2.1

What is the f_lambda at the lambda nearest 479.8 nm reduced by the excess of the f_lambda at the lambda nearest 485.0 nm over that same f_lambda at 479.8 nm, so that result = 20.2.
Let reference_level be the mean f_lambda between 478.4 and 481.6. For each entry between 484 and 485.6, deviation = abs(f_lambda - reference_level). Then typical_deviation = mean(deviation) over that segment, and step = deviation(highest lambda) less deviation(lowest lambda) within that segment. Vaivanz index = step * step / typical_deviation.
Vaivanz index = 1.5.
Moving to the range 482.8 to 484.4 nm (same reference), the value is 2.6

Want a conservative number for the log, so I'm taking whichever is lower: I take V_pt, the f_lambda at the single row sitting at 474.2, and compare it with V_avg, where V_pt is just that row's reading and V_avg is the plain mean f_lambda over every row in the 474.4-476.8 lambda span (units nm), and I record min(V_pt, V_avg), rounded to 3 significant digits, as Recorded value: 20.7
